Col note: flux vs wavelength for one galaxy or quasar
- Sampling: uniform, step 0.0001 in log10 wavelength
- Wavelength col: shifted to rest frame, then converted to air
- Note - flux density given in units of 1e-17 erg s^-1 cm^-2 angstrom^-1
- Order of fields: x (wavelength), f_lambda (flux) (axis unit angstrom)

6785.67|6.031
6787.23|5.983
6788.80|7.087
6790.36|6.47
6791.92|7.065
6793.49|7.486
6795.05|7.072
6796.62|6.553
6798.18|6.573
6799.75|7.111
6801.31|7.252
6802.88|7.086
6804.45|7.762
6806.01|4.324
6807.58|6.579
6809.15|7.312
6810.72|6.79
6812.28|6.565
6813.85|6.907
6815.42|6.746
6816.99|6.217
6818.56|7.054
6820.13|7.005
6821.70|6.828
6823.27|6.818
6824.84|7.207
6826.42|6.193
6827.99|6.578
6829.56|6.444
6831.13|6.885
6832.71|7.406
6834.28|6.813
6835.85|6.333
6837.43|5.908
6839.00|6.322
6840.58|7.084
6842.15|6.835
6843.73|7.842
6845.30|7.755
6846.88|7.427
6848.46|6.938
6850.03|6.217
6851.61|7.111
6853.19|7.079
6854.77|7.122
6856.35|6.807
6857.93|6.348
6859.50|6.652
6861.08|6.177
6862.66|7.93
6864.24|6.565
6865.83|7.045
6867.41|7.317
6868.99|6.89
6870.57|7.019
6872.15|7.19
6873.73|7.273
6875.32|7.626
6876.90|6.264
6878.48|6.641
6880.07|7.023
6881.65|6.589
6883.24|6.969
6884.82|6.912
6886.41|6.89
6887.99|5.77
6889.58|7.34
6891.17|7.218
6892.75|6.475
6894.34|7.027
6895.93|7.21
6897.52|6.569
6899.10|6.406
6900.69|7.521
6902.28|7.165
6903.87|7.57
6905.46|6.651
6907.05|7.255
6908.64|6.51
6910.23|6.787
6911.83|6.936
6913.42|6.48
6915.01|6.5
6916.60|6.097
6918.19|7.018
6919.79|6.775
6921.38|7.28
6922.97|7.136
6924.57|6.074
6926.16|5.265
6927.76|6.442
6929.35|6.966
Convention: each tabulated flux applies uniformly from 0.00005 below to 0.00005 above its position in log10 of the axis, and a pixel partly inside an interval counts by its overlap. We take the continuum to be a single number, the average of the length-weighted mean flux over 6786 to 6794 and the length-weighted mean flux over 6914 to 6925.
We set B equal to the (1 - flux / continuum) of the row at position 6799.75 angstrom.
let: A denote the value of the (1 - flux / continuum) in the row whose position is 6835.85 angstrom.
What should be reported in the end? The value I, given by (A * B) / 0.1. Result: -0.033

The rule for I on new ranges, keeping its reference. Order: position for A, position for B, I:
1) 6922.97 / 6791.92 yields 0.030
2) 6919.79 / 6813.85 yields 0.002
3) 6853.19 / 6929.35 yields 0.018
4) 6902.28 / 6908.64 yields -0.021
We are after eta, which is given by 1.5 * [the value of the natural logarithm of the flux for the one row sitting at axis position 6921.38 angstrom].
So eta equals 2.98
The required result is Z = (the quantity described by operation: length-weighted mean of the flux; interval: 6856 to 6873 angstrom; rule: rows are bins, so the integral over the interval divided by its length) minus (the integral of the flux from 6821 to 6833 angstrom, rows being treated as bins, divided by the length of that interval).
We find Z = 0.145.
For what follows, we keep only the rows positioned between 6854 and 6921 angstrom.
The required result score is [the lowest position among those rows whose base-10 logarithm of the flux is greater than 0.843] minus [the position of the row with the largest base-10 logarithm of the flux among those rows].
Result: -7.9 angstrom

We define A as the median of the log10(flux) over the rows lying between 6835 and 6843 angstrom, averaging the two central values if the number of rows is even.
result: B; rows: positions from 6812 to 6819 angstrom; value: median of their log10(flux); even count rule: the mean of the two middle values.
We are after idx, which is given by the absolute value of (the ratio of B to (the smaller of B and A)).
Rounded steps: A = 0.80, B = 0.829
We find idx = 1.03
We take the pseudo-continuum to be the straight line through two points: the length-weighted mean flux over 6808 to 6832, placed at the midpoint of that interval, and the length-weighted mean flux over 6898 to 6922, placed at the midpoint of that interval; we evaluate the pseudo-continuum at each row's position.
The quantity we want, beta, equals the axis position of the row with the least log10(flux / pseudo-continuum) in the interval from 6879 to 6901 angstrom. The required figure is 6887.99 angstrom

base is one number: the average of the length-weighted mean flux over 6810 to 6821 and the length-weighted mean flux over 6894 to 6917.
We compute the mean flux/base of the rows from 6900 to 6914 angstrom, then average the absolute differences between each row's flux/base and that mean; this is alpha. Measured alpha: 0.051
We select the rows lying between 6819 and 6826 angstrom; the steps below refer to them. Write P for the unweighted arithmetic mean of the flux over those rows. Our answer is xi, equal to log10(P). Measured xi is 0.84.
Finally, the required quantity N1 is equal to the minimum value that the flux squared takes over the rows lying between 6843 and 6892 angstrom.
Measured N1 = 33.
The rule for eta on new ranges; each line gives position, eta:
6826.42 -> 2.74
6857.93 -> 2.77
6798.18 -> 2.82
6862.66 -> 3.11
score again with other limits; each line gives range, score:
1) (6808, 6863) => -53.5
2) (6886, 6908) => -14.3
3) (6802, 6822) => -1.6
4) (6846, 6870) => -15.8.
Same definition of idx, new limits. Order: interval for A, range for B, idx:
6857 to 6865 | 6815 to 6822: 1.02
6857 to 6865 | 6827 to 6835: 1.02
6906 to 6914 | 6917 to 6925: 1.02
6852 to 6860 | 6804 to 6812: 1.00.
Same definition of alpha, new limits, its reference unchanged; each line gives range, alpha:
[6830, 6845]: 0.063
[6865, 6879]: 0.043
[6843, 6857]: 0.052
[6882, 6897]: 0.049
